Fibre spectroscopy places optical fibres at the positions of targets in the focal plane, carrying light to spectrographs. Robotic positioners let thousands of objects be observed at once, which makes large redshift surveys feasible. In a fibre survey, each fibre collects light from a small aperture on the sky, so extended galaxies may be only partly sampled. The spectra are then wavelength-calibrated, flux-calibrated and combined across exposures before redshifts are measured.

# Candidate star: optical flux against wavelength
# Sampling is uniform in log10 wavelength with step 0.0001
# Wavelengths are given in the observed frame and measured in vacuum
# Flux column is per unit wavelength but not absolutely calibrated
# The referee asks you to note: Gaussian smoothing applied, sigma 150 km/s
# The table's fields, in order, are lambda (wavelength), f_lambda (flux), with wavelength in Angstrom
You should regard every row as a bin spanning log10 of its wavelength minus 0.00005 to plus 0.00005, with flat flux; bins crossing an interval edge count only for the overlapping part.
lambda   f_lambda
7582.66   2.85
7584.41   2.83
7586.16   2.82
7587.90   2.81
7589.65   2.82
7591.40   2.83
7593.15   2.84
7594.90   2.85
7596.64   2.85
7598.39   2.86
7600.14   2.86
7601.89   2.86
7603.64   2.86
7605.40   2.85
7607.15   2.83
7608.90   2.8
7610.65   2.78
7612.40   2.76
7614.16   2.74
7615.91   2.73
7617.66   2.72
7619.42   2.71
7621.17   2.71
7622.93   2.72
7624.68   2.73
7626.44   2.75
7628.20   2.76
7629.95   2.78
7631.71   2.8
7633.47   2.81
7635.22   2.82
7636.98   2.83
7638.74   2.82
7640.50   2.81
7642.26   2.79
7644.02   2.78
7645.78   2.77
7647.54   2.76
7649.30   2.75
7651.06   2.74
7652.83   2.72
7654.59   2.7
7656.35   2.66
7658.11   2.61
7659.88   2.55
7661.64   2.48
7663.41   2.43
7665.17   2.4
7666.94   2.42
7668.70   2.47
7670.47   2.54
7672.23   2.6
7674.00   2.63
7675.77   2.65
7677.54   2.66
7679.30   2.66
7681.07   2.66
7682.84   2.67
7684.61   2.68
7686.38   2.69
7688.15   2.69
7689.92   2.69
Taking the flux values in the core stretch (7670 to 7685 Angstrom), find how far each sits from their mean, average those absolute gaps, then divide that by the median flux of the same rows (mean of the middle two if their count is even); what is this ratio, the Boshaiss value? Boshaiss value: 0.012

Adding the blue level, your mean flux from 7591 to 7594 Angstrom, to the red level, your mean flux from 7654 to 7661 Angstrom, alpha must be 5.46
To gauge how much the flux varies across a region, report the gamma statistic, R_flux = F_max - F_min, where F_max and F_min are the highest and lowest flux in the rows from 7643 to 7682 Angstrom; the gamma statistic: 0.38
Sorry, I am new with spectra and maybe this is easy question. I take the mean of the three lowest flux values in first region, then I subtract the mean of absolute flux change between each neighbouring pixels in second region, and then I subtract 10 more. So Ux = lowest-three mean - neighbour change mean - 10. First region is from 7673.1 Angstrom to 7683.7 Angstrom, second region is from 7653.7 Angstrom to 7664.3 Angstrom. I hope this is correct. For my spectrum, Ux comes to -7.41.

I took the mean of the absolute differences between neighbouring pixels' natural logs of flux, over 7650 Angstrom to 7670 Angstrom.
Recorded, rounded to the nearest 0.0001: 0.0161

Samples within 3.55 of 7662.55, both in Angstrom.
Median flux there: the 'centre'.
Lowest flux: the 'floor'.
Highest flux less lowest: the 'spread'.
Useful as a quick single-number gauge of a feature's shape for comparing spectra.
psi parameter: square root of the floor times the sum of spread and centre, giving 2.50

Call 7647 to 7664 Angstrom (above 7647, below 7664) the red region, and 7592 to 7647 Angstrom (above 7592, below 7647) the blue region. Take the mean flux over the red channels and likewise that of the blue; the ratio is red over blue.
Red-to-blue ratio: 0.945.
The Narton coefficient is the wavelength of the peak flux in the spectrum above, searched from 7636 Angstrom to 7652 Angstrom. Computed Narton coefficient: 7636.98 Angstrom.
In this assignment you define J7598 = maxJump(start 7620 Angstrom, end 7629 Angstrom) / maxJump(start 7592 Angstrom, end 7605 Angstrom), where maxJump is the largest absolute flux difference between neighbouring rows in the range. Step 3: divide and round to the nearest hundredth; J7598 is 2.00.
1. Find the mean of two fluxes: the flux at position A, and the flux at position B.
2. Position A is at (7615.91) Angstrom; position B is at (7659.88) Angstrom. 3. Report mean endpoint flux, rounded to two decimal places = 2.64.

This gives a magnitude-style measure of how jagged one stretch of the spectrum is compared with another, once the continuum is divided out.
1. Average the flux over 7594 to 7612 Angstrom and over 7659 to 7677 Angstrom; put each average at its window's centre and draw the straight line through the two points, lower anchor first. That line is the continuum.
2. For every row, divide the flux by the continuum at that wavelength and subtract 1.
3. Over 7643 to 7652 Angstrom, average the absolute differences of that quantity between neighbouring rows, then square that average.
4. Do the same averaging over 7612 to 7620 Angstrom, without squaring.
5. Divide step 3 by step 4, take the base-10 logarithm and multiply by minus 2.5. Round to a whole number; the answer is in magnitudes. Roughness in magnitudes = 10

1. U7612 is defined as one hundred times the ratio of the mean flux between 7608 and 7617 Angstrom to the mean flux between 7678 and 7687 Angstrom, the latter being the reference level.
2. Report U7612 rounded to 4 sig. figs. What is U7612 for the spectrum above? 103.4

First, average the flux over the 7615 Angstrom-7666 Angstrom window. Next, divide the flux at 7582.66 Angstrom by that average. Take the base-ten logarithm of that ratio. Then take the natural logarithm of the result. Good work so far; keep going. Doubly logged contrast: -3.84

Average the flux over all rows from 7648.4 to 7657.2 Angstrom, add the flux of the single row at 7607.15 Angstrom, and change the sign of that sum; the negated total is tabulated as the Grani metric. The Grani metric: -5.54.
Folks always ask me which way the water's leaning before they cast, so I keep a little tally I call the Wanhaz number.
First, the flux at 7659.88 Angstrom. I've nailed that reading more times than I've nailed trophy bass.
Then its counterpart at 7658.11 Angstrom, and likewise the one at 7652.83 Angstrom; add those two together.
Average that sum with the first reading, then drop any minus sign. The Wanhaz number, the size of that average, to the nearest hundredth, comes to 3.94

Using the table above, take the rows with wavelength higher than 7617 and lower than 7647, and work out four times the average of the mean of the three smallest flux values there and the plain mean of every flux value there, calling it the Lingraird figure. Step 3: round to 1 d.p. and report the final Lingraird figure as 11.0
